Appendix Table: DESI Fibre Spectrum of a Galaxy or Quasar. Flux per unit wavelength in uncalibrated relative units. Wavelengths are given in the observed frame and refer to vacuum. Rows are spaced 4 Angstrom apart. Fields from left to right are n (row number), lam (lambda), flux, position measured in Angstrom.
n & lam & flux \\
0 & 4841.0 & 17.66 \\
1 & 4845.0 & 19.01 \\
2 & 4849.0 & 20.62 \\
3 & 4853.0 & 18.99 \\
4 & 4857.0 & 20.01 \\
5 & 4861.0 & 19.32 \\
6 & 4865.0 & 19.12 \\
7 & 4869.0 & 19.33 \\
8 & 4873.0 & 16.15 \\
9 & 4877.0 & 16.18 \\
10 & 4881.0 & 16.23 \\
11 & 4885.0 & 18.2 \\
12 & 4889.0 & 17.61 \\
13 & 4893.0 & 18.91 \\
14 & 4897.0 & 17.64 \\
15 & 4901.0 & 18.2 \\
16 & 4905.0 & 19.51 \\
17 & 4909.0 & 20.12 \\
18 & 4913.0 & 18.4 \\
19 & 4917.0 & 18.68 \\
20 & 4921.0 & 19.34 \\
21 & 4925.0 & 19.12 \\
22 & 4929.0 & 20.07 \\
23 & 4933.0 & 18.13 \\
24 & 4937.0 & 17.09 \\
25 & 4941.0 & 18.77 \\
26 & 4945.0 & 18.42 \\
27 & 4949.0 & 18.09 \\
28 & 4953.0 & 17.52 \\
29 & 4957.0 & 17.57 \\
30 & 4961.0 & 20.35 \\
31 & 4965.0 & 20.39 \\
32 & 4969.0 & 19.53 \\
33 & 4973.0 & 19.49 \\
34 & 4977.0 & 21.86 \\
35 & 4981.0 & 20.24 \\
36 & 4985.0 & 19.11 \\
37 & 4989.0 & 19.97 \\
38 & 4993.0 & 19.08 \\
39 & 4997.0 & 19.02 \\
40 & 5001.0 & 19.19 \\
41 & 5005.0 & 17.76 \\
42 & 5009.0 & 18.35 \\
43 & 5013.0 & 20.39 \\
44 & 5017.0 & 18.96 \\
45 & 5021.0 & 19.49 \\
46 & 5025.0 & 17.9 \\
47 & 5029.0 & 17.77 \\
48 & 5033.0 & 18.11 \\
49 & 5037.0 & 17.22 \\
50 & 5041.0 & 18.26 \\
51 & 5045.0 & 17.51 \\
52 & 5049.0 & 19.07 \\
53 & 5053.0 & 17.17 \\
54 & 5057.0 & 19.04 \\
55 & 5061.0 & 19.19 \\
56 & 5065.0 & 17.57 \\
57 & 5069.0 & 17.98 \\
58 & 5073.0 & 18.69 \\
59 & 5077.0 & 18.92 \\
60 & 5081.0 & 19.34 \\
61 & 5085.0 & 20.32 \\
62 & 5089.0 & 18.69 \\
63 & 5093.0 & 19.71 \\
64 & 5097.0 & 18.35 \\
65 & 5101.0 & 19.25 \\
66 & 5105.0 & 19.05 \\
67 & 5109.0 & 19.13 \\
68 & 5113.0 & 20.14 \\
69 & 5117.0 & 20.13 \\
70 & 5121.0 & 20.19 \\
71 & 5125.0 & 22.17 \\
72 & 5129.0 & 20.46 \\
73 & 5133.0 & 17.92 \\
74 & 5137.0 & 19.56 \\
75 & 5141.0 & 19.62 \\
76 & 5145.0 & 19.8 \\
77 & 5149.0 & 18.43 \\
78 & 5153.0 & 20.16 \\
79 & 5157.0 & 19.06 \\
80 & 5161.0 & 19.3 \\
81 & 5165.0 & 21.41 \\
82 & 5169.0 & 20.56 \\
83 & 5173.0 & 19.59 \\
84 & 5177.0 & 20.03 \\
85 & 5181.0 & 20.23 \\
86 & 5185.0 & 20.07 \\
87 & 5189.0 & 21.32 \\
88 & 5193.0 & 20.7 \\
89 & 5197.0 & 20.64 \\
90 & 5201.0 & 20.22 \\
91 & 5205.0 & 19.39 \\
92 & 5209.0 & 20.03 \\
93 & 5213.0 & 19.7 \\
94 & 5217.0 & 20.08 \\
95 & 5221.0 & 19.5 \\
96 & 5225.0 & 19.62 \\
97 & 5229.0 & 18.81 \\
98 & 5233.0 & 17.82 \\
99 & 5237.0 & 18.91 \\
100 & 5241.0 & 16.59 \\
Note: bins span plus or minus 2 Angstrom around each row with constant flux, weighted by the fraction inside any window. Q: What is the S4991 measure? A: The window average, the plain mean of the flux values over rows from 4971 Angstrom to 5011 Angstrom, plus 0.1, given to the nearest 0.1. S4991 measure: 19.5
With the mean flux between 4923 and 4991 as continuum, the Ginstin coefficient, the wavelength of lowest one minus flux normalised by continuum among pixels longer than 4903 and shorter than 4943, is 4909.0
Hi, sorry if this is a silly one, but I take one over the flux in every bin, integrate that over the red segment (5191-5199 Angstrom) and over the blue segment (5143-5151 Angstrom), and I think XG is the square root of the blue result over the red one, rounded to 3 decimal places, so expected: 1.041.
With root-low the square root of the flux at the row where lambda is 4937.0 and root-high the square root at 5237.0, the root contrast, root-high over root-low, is 1.05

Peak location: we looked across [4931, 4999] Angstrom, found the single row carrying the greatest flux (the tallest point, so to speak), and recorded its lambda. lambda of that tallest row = 4977.0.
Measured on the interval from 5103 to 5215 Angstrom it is 5125.0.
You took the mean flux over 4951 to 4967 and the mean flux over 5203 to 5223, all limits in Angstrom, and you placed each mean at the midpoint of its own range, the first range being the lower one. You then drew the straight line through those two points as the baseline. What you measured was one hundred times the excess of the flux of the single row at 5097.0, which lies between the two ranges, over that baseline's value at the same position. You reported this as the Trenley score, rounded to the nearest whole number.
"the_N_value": -103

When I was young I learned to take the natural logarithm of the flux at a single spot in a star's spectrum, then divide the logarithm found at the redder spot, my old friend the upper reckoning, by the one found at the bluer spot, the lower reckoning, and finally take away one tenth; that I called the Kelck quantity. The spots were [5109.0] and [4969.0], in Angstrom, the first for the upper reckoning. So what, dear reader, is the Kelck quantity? 0.893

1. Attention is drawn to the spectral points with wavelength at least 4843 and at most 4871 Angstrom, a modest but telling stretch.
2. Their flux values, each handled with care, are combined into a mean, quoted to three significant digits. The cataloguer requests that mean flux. 19.5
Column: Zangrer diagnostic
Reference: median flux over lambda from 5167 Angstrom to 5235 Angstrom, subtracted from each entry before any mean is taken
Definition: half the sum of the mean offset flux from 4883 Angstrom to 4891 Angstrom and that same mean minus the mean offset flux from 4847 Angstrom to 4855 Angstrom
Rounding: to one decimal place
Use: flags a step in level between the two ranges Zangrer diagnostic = -2.0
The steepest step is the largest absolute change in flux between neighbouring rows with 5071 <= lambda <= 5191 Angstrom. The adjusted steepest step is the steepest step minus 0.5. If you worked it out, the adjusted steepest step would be 2.0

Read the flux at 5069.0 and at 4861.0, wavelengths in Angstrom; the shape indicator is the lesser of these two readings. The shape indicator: 18.0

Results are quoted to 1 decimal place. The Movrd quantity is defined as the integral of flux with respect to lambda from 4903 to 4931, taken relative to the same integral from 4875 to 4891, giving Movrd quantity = 2.0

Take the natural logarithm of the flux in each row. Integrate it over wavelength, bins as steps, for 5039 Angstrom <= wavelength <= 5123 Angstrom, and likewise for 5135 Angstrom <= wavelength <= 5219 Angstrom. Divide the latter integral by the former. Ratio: 1.02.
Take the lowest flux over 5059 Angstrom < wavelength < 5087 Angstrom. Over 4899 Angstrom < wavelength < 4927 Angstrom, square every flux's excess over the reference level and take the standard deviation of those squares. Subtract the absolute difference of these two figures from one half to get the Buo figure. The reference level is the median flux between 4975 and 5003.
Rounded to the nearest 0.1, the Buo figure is -16.7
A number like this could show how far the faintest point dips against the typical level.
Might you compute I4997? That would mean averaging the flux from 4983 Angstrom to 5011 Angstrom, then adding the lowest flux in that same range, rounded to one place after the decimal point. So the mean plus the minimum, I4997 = 36.7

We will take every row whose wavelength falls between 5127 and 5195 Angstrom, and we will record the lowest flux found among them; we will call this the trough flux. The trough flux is 17.92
